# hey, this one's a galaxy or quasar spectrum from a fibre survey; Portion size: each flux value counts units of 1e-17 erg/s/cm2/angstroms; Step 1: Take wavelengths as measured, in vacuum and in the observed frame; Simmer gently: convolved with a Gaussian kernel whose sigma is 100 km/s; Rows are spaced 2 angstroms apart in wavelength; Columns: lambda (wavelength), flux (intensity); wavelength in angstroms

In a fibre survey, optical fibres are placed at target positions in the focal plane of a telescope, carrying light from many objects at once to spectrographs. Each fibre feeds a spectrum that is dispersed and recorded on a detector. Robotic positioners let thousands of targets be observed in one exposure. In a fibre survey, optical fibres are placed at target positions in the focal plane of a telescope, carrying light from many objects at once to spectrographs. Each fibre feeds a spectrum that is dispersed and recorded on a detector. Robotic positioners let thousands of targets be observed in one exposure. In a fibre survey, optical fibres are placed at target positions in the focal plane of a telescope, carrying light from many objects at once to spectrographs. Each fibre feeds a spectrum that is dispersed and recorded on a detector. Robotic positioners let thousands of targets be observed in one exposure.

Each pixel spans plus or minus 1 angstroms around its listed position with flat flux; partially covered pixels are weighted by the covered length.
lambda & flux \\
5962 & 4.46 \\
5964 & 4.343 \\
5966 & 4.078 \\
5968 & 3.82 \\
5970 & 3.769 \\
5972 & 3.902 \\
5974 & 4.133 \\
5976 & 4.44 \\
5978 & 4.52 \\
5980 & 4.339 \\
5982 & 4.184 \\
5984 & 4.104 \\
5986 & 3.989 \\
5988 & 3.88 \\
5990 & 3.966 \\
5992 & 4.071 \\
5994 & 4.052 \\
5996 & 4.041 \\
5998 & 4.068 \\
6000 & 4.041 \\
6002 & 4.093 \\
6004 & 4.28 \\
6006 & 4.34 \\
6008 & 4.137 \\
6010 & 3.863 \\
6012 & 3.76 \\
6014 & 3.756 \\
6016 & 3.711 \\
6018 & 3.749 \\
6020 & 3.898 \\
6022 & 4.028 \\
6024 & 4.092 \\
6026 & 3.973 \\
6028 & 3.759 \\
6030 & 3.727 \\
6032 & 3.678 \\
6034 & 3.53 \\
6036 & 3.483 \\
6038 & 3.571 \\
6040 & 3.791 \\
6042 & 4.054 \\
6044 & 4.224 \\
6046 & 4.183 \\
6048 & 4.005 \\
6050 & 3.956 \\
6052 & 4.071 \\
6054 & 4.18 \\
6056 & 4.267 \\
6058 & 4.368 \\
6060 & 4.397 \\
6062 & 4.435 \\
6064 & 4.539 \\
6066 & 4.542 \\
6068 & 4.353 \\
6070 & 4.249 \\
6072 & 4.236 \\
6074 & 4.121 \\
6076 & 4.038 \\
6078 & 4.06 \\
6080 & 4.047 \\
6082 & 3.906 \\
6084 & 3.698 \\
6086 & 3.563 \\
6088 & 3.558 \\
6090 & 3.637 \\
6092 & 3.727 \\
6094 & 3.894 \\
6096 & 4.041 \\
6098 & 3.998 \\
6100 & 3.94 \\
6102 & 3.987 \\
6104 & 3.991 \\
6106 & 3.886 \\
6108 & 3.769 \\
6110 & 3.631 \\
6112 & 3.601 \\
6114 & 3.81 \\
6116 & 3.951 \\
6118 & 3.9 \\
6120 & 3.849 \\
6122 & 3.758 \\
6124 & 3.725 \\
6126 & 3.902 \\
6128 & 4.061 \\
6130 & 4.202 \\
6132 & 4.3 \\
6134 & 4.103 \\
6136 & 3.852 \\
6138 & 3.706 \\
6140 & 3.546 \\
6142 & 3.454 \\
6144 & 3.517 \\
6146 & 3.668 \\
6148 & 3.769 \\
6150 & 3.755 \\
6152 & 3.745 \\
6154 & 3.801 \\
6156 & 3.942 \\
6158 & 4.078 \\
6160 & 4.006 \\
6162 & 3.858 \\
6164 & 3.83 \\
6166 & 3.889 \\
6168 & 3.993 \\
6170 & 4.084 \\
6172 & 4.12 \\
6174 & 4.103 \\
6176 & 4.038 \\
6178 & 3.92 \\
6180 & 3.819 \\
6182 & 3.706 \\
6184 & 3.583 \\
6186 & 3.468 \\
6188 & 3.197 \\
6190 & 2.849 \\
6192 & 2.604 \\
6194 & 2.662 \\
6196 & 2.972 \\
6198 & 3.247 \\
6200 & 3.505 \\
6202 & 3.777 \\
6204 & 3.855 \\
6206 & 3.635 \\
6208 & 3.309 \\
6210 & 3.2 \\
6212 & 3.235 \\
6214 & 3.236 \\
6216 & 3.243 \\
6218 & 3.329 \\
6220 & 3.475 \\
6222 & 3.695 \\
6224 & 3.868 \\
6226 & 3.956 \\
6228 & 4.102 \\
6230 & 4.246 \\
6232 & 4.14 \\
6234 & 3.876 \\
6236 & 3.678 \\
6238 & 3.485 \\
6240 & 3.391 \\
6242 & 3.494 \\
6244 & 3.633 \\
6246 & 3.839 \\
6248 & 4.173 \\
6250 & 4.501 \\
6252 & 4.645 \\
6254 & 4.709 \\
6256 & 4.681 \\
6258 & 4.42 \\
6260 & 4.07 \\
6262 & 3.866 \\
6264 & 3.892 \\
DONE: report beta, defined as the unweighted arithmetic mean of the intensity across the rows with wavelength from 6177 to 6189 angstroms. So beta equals 3.6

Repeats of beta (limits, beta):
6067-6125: 3.9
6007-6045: 3.8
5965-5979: 4.1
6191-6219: 3.3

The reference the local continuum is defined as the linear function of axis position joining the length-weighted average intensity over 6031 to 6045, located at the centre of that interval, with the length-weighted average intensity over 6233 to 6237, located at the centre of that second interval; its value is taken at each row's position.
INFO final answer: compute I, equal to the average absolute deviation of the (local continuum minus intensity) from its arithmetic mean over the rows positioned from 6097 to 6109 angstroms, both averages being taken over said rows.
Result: 0.07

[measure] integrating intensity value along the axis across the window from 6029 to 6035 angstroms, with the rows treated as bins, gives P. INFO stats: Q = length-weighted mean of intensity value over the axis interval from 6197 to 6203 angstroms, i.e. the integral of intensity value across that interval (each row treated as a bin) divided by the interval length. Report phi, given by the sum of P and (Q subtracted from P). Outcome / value 40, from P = 21.9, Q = 3.5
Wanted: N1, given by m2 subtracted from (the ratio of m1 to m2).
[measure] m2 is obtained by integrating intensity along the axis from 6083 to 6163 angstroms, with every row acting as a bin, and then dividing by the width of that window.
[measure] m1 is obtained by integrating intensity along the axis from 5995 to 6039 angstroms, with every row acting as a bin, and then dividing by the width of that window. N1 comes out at -2.81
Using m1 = 3.89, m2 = 3.83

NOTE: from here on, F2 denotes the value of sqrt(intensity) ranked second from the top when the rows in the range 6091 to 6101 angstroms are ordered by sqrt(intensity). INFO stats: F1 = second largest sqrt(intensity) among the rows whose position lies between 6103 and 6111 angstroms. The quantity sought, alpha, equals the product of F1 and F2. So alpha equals 3.94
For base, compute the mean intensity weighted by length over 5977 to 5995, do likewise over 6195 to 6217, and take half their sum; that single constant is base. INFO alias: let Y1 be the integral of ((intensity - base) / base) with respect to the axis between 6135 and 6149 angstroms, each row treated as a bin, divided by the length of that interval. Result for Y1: -0.029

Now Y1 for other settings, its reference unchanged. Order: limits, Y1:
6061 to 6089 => 0.091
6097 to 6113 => 0.026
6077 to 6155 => 0.020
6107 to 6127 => 0.010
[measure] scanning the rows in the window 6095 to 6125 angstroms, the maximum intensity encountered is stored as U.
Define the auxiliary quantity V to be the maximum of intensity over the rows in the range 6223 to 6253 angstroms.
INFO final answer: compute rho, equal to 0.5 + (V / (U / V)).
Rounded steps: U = 4.041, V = 4.645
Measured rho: 5.84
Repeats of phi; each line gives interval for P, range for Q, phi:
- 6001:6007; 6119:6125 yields 47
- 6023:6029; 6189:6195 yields 45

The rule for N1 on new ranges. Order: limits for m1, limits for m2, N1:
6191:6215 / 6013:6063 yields -3.13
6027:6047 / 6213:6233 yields -2.71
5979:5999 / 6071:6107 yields -2.87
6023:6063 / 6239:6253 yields -2.95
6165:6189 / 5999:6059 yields -2.98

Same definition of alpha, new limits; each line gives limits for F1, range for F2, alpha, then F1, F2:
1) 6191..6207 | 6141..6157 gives 3.79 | 1.94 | 1.95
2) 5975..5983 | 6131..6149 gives 4.27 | 2.11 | 2.03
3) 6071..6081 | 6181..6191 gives 3.84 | 2.03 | 1.89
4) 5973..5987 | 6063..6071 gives 4.49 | 2.11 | 2.13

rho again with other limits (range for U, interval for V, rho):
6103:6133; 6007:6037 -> 4.48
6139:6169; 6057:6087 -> 5.56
